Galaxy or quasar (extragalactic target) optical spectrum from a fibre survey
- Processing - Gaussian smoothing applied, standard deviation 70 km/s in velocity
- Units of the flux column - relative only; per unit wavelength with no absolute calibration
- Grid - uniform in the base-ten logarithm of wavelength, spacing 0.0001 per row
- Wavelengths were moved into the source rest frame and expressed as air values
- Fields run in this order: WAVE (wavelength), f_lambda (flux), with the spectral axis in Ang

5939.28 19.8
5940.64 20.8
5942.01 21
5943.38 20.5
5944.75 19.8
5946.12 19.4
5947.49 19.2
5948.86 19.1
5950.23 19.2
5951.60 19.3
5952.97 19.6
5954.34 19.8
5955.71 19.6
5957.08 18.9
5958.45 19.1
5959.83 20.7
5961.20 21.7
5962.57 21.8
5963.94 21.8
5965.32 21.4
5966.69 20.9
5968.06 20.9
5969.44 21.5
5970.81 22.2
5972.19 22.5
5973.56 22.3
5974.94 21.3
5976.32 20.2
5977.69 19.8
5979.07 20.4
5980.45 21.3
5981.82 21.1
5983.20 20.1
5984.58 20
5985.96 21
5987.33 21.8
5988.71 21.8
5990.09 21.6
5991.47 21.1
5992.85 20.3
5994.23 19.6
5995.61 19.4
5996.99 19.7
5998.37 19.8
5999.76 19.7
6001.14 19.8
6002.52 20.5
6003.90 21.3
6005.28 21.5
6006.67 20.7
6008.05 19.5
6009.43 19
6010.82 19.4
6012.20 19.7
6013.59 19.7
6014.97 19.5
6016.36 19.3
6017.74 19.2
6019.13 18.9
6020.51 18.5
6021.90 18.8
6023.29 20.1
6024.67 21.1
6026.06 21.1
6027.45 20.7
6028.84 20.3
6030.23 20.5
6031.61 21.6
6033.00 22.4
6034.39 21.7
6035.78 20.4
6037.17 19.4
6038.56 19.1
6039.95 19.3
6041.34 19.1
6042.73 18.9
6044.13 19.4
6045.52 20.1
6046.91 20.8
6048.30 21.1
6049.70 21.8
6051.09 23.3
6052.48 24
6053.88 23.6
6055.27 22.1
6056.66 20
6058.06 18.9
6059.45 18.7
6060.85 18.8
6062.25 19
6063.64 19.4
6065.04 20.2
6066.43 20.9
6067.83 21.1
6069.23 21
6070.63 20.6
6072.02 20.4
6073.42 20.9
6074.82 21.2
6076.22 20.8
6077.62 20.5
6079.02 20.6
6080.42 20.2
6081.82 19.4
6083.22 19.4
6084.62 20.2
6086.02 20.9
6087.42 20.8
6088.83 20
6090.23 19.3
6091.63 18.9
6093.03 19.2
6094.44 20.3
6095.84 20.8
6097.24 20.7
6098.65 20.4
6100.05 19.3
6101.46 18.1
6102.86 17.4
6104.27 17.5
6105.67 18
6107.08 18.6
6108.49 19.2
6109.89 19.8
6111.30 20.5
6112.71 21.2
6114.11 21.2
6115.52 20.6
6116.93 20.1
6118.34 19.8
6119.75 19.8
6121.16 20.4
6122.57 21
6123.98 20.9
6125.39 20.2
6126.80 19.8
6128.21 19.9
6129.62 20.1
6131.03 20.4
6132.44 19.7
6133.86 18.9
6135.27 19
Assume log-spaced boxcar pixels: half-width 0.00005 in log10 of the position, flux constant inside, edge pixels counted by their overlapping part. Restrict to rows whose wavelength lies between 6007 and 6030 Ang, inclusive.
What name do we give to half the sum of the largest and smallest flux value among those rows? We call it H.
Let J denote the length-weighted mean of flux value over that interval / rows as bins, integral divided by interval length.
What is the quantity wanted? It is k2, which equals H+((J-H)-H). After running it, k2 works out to -0.1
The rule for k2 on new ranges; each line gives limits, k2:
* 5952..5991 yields 0.2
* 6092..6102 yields 0.4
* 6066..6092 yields 0.3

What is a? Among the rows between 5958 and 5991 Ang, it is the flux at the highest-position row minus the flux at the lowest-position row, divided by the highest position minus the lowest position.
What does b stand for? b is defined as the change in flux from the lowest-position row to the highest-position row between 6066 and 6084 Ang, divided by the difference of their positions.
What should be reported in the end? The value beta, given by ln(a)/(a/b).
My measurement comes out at 3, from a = 0.08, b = -0.09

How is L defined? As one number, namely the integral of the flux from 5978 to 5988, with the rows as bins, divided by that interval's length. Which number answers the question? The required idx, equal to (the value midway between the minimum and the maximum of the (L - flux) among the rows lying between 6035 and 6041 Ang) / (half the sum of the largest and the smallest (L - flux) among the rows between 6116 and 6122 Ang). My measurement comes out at 1.5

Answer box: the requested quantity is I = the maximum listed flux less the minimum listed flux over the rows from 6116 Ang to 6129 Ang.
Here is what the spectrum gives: 1.2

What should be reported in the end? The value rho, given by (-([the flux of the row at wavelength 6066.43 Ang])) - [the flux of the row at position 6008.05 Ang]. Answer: -40.4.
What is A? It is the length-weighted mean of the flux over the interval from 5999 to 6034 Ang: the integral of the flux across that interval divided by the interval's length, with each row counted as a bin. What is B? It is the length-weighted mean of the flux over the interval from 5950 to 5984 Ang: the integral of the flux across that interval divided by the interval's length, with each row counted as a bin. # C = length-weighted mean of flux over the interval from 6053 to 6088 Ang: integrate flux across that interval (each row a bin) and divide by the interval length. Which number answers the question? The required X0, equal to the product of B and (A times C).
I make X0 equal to 8505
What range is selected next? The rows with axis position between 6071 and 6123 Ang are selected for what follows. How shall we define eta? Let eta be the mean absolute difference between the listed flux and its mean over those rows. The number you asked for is 0.82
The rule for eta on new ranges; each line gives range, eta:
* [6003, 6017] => 0.72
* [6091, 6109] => 0.95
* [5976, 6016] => 0.71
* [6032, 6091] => 0.99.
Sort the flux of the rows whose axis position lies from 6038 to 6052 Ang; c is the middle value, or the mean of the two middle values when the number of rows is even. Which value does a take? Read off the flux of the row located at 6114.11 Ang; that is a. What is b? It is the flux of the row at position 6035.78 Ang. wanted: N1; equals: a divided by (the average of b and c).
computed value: 1.06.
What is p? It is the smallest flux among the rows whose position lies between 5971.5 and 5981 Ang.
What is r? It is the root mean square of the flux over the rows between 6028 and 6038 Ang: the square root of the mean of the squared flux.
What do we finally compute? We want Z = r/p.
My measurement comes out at 1.057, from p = 19.8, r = 20.9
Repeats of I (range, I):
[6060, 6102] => 3.1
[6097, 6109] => 3.3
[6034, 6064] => 5.3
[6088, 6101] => 1.9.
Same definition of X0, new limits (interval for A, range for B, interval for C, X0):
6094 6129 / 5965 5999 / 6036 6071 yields 8450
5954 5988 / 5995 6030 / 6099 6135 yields 8188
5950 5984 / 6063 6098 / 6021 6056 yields 8756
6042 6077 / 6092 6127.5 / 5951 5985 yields 8482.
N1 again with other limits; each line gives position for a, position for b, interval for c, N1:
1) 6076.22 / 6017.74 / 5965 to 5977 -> 1.02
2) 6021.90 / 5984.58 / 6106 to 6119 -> 0.94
